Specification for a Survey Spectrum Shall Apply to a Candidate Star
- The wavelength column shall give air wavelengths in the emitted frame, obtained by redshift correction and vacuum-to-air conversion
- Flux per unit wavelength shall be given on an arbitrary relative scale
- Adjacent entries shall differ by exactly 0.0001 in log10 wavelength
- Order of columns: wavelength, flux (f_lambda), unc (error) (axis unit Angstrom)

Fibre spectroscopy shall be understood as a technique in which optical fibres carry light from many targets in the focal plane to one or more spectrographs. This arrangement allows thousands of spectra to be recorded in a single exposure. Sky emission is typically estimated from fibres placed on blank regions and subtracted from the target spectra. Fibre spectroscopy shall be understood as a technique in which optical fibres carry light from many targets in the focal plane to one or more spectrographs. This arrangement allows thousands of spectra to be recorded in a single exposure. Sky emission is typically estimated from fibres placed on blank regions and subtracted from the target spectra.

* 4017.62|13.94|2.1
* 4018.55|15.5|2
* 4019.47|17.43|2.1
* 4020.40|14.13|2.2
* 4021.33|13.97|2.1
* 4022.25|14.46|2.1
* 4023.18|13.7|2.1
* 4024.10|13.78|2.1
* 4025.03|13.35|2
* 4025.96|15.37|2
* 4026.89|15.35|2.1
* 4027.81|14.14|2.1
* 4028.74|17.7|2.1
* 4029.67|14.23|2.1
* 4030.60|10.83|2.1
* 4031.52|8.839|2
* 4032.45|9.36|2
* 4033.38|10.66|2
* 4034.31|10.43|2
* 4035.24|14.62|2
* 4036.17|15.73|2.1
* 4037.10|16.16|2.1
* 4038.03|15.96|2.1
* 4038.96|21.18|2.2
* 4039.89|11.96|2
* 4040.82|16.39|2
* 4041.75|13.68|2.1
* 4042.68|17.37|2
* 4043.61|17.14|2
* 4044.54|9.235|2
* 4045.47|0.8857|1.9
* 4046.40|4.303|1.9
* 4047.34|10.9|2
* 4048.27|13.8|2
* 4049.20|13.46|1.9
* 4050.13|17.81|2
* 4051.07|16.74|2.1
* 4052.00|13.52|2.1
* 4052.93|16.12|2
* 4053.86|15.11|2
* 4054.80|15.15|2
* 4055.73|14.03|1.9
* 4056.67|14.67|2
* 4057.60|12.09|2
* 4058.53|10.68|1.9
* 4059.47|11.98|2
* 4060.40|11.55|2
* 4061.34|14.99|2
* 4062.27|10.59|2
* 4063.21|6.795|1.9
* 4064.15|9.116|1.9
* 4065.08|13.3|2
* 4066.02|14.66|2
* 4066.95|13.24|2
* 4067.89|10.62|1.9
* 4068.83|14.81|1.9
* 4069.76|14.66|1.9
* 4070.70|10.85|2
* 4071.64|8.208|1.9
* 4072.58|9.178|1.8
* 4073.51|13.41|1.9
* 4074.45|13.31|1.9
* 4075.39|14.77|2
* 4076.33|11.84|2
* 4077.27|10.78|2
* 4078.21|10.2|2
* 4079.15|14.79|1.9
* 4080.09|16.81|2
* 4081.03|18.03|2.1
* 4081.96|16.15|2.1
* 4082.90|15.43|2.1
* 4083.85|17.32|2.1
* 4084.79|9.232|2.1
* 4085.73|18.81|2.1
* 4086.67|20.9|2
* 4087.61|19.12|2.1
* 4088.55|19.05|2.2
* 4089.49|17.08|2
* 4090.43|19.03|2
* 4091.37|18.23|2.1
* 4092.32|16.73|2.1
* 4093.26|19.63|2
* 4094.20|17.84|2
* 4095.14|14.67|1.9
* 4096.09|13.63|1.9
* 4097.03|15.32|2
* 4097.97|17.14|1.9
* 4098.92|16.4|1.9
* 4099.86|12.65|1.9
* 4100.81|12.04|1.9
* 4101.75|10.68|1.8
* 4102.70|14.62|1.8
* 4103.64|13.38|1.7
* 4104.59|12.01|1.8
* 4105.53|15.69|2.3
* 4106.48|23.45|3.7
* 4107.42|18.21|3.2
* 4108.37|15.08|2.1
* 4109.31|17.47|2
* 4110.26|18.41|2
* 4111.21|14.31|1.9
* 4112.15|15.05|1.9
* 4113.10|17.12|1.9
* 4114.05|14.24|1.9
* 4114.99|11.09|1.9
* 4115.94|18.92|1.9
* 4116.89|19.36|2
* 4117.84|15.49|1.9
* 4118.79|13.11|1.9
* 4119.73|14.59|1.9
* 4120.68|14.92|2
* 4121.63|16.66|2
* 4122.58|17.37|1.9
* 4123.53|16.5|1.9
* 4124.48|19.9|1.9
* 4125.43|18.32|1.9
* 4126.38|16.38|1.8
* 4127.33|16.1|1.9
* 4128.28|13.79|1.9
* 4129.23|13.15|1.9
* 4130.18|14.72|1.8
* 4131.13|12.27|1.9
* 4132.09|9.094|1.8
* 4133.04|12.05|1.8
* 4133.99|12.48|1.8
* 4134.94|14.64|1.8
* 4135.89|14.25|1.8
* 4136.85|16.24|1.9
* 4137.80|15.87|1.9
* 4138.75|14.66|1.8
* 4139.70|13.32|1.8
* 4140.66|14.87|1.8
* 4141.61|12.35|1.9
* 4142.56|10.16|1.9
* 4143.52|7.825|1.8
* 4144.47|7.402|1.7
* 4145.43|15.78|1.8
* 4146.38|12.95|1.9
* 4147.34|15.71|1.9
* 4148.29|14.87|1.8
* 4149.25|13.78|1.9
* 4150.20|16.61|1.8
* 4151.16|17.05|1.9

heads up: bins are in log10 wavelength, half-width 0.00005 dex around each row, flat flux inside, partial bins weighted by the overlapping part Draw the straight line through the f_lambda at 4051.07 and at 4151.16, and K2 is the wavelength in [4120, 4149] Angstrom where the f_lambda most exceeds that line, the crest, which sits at 4124.48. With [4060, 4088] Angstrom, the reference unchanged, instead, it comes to 4086.67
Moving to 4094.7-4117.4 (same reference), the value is 4106.48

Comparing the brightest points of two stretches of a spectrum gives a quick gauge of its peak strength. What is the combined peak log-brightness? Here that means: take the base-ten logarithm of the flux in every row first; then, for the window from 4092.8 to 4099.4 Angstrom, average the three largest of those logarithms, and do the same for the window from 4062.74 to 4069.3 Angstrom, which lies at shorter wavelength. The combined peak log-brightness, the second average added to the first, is 2.41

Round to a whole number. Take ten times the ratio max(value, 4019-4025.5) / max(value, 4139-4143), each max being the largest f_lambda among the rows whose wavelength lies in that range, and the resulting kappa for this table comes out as 12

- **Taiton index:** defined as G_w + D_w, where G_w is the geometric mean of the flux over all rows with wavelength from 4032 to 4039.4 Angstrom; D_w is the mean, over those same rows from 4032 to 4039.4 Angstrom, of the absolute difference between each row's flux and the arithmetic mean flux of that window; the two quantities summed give 16.9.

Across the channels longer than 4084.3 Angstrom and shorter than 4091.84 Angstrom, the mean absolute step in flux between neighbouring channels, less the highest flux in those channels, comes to -18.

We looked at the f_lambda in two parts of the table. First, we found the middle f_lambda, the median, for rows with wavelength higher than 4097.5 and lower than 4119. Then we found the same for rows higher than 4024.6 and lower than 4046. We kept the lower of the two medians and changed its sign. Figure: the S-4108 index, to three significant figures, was -14.2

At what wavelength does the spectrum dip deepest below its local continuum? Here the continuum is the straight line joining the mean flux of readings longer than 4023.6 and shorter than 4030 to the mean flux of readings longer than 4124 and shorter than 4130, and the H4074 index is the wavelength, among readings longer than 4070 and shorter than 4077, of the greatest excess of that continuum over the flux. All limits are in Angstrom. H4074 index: 4071.64 Angstrom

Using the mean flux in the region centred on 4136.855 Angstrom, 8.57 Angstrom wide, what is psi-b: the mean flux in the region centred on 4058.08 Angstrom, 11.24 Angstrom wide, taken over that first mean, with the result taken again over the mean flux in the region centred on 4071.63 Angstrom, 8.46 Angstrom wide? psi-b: 0.074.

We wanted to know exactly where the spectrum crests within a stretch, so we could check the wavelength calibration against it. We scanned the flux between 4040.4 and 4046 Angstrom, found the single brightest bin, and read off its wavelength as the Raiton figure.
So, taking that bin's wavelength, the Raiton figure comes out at 4042.68 Angstrom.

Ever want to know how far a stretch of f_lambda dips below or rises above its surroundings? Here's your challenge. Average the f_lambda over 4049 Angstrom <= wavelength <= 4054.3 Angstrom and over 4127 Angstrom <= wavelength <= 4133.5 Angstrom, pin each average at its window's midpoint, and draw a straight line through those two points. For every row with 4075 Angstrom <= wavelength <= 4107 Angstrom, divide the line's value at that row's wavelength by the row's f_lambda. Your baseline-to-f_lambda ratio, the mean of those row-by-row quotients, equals 0.95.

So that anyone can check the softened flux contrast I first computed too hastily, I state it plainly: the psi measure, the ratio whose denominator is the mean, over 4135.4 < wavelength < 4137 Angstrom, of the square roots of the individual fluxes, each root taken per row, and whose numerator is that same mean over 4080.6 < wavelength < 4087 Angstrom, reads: 1.04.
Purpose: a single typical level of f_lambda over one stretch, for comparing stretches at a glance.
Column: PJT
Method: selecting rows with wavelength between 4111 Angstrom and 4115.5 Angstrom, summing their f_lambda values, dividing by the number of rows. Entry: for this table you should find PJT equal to 14.4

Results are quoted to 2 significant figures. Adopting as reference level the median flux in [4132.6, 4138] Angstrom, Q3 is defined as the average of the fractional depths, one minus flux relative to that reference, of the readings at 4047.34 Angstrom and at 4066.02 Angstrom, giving 0.12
